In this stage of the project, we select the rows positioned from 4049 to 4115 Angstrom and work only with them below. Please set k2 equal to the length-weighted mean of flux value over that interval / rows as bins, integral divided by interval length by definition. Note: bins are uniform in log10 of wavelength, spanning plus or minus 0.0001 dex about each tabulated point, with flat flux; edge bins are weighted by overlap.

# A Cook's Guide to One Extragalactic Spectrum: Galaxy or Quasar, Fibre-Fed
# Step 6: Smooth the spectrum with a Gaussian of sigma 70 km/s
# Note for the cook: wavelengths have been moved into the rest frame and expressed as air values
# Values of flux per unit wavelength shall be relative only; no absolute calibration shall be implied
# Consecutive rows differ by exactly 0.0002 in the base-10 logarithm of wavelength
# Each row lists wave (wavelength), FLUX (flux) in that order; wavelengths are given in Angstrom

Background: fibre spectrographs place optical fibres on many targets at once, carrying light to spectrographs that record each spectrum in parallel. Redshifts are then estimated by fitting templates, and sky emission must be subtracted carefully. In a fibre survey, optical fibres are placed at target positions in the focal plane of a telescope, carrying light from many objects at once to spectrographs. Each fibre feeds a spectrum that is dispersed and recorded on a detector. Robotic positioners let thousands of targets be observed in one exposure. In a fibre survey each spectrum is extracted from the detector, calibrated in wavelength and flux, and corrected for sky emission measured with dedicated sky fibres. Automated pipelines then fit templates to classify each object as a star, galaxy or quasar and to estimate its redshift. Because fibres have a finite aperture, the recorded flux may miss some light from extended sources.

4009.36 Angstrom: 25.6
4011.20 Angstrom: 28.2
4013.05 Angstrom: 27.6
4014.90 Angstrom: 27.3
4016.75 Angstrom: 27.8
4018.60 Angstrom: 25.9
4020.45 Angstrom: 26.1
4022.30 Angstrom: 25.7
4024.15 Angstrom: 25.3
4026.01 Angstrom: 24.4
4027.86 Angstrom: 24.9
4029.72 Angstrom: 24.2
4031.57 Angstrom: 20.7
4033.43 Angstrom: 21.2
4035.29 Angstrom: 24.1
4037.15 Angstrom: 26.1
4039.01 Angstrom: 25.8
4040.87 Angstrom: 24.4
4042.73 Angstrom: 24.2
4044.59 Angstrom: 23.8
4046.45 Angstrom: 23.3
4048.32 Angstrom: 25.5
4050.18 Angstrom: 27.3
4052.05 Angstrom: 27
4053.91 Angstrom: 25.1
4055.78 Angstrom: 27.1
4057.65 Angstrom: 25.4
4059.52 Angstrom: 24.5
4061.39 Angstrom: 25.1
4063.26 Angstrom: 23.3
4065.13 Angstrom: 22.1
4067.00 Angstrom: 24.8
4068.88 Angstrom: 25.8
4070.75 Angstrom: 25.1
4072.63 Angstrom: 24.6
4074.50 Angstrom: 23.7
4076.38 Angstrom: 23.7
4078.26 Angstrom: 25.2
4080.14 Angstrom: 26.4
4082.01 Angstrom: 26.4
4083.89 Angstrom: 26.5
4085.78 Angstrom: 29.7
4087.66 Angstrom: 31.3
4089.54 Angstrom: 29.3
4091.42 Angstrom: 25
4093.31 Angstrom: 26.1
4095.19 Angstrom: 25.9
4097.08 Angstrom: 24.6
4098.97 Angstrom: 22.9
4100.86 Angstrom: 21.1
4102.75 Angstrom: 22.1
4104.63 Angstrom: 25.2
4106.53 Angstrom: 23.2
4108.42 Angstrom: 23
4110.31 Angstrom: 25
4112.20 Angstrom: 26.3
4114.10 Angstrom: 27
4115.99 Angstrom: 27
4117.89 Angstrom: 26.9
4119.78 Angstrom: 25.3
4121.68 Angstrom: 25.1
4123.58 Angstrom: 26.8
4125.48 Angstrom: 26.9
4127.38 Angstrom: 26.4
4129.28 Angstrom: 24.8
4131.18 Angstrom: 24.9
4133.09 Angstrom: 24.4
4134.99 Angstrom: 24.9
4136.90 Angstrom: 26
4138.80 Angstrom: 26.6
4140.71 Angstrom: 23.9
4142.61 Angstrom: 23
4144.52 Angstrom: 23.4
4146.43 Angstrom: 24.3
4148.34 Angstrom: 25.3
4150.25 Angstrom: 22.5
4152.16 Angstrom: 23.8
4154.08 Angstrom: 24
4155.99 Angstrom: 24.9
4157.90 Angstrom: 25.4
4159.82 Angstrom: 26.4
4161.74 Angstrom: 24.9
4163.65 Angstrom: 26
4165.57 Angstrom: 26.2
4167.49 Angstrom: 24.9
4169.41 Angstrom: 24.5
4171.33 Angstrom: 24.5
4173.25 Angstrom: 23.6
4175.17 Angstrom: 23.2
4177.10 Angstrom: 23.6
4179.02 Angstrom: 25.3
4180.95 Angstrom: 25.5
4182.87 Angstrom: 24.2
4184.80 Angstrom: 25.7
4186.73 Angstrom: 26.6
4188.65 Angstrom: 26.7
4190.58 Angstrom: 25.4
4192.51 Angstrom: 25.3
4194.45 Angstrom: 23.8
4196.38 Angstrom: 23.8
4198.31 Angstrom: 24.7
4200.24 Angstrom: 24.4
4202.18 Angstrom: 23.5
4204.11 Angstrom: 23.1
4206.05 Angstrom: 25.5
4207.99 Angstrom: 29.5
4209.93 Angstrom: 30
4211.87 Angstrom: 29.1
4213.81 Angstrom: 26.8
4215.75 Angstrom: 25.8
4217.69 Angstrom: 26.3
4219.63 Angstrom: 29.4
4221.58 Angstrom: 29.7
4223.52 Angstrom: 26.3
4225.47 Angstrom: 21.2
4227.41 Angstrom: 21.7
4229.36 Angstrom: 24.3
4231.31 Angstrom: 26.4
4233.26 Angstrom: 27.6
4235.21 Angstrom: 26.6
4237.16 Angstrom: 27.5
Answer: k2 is 25.3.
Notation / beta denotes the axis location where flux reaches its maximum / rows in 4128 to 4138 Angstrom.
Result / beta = 4136.90 Angstrom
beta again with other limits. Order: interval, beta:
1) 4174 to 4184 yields 4180.95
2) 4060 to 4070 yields 4068.88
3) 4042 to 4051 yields 4050.18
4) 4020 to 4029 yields 4020.45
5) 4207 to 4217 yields 4209.93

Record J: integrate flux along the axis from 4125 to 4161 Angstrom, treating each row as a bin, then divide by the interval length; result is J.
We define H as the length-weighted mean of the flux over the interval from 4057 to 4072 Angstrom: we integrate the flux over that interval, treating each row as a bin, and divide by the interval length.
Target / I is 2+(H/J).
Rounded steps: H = 24.5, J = 24.8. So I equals 2.99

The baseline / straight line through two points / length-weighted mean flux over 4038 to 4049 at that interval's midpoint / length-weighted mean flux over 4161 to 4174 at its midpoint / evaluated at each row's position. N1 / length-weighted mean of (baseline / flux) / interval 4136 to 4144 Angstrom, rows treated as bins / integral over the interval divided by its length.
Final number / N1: 1.01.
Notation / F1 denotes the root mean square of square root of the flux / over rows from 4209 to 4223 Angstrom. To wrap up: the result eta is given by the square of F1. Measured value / 28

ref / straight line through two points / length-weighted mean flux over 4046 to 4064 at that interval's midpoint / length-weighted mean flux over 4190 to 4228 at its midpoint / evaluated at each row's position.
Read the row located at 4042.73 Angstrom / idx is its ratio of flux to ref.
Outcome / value 0.95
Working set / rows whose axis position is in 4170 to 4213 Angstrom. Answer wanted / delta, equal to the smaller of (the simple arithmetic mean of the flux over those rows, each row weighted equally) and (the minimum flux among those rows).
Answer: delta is 23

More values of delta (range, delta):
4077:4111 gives 21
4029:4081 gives 21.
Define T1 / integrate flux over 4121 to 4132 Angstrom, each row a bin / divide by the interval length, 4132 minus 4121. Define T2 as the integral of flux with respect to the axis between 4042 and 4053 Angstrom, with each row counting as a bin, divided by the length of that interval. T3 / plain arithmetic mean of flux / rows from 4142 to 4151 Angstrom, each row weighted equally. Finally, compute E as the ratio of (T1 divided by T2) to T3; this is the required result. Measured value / 0.0433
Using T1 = 25.8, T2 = 25.2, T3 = 24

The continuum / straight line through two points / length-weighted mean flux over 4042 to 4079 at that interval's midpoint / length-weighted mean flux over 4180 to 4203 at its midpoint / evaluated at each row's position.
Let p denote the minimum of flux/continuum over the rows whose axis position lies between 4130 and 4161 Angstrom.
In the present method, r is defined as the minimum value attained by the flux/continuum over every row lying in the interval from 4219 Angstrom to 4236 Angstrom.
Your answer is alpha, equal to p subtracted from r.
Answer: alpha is -0.06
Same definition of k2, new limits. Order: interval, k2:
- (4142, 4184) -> 24.5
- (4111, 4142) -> 25.8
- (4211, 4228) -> 26.3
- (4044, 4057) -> 25.6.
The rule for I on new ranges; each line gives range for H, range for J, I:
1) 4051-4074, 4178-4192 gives 2.97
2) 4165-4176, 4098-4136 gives 2.98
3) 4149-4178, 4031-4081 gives 3.00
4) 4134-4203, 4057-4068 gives 3.02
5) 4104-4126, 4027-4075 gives 3.04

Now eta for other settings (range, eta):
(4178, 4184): 25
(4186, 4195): 26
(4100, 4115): 24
